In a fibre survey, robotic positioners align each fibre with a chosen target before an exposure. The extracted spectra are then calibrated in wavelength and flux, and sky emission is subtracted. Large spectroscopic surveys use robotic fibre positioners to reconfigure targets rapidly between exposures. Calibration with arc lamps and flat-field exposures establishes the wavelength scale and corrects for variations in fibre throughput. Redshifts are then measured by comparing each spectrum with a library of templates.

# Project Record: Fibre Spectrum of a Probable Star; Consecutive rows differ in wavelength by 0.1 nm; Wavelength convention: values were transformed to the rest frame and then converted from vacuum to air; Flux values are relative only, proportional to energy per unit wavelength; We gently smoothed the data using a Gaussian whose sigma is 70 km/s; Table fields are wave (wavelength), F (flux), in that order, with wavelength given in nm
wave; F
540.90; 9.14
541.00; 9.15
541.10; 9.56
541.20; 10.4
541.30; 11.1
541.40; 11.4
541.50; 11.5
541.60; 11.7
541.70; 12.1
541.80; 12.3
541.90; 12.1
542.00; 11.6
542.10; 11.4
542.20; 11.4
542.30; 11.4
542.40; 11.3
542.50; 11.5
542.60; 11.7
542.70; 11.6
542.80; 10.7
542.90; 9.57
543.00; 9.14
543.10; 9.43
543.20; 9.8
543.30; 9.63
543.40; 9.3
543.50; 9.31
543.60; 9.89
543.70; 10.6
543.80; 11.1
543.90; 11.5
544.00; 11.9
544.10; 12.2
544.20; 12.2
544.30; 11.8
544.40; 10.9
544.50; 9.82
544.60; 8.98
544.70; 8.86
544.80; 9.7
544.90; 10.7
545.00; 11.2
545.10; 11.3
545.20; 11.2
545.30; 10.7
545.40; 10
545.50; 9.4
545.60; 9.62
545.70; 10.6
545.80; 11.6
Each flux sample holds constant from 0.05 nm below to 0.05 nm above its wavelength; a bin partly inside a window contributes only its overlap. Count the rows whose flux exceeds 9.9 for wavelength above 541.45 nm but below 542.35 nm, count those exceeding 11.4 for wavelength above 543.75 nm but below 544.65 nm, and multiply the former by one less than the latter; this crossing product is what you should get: 36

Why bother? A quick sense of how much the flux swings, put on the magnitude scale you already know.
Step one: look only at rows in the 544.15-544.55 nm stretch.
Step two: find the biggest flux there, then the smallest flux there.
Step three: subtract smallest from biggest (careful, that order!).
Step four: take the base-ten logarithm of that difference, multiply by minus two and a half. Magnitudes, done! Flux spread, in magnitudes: -0.9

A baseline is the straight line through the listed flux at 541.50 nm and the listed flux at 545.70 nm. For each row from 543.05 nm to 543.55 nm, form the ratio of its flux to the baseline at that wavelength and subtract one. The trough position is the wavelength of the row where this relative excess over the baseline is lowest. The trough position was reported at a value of 543.40 nm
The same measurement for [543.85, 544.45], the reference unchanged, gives 544.40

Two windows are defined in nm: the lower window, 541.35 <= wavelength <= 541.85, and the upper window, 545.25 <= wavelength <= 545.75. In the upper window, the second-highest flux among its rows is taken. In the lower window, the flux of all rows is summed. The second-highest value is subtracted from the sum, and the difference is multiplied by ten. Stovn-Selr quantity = 484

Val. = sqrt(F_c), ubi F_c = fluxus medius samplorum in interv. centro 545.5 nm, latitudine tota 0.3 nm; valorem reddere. 3.11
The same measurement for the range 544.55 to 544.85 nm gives 3.03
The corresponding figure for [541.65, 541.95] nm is 3.49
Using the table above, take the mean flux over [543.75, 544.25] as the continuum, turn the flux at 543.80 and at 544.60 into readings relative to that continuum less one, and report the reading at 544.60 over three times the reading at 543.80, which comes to 1.4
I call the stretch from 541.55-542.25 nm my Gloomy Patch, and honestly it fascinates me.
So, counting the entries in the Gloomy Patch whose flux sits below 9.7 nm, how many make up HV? 0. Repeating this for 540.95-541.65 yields 2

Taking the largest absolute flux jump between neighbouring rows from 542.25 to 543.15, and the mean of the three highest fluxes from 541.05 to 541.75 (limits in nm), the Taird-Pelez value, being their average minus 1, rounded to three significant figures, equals 5.45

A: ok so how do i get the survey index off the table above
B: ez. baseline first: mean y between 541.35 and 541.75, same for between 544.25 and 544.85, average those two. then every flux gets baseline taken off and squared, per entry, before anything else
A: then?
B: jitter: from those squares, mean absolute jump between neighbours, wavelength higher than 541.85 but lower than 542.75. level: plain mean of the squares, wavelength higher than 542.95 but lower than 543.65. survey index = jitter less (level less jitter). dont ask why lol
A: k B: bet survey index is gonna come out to -1.4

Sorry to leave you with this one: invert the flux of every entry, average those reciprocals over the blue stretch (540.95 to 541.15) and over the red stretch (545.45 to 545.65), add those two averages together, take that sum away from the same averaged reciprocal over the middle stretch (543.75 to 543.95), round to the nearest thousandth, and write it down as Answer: -0.124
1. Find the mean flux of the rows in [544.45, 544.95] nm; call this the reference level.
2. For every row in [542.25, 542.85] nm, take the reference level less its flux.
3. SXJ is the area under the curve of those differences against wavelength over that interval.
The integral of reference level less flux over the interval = -1.1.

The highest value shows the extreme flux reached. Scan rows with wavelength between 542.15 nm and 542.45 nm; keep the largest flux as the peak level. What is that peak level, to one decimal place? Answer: 11.4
